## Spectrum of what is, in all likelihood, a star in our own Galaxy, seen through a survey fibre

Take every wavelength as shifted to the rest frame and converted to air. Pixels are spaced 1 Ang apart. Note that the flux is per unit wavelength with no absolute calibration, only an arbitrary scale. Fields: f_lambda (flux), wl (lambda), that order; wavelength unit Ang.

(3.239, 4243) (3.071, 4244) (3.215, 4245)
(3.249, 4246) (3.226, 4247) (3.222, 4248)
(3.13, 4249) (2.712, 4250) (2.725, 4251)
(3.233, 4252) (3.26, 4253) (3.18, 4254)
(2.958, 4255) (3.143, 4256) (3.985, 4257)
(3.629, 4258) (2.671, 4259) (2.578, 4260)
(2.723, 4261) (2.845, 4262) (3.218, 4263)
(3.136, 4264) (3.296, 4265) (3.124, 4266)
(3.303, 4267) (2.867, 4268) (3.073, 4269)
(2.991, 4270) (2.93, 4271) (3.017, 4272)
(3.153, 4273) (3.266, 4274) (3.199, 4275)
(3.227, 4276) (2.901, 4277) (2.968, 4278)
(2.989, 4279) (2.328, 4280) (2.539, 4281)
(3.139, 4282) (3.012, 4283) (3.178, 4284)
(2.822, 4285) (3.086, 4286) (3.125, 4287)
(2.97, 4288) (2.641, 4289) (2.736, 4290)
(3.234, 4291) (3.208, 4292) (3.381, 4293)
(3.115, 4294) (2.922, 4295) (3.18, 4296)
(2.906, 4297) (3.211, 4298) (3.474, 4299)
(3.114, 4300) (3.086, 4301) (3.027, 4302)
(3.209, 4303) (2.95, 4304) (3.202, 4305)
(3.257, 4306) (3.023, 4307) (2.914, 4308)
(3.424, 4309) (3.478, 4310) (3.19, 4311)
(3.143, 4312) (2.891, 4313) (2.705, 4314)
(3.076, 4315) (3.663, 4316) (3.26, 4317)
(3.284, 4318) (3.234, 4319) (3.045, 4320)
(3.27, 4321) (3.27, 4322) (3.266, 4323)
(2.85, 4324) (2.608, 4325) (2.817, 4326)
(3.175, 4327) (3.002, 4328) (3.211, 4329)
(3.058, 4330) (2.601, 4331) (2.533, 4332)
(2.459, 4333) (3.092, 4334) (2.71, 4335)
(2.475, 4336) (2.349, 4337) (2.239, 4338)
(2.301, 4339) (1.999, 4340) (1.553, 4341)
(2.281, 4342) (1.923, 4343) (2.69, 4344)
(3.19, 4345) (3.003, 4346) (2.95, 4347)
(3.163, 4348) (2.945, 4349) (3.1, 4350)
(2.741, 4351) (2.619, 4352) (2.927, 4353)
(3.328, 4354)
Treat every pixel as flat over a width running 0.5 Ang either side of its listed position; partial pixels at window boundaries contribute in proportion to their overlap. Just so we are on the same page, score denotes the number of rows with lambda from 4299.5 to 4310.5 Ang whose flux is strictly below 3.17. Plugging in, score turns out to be 6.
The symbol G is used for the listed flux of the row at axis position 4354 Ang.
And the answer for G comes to 3.328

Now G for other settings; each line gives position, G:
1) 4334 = 3.092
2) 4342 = 2.281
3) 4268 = 2.867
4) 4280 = 2.328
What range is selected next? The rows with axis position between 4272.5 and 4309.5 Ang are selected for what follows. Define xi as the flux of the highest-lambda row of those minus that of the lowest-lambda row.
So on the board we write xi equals 0.27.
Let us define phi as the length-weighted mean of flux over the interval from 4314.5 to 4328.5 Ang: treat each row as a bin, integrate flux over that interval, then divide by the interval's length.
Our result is 3.13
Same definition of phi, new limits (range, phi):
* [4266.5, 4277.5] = 3.08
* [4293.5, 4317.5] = 3.14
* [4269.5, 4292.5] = 2.99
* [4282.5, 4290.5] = 2.95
